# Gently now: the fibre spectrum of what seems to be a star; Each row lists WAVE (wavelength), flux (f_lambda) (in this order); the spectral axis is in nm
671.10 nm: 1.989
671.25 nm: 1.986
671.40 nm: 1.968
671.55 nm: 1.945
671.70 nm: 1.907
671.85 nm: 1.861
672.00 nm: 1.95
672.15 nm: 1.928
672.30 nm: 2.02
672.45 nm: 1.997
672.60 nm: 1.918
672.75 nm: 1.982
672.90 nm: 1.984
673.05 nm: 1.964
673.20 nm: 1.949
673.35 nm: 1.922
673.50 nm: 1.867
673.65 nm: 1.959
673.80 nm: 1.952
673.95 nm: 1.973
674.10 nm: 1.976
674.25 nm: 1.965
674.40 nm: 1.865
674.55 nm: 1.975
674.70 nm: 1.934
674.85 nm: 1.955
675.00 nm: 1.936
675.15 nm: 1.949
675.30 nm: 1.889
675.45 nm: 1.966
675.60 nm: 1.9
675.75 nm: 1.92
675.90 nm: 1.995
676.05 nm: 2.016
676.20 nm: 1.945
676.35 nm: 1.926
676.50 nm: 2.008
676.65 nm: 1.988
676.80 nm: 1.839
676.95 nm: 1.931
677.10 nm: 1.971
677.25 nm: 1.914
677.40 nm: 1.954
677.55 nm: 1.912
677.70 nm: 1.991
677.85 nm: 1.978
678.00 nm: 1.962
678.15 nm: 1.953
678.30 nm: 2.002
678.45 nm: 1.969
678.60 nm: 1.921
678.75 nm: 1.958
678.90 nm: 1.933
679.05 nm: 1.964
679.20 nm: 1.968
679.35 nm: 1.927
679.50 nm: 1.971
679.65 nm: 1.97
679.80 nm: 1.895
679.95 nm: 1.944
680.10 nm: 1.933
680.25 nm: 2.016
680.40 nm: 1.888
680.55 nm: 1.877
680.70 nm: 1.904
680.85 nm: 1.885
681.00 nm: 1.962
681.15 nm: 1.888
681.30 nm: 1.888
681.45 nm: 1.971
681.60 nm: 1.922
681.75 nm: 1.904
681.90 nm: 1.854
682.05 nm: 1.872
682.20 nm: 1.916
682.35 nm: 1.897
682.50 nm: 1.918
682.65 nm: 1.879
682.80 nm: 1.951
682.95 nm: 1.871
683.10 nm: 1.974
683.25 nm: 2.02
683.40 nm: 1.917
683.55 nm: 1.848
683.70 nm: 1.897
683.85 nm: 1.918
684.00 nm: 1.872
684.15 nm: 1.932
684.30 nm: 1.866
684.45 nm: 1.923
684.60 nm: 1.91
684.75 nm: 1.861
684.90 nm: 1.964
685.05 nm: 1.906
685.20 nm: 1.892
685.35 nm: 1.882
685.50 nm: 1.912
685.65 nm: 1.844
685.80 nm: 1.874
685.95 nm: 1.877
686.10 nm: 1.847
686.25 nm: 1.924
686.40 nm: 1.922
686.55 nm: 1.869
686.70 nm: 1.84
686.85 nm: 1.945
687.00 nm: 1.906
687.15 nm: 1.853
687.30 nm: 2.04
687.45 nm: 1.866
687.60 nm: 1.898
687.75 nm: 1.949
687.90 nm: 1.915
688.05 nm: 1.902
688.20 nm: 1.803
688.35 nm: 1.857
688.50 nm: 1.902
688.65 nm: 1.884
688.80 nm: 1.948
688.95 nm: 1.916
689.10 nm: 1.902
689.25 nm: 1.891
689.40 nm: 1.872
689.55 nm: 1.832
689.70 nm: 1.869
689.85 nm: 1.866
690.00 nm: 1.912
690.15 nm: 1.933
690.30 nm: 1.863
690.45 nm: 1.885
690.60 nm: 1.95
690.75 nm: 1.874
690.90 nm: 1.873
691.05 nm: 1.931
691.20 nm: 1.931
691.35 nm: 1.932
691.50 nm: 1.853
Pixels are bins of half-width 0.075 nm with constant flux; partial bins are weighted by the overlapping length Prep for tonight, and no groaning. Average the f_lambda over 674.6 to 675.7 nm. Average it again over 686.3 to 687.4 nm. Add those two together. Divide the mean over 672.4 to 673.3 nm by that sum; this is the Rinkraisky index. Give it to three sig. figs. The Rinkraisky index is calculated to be 0.511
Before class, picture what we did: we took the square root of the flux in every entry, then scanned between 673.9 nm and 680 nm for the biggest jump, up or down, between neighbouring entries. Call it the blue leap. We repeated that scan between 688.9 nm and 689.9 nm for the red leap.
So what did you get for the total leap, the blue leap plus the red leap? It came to 0.069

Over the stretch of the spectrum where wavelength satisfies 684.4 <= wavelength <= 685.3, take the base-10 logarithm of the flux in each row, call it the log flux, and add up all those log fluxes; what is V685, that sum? 1.68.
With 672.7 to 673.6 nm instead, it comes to 1.73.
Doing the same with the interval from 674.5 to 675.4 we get 1.73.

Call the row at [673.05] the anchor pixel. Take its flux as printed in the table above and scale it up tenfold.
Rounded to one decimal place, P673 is 19.6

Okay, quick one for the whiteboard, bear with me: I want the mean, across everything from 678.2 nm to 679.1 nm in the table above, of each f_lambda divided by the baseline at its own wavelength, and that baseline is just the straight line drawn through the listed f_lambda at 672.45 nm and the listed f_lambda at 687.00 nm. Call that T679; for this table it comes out 1.000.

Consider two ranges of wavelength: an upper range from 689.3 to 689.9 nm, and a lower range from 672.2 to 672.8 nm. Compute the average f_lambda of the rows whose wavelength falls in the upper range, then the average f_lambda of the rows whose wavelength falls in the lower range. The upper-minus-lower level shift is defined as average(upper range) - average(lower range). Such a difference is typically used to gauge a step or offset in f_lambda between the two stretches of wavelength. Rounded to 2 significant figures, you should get -0.12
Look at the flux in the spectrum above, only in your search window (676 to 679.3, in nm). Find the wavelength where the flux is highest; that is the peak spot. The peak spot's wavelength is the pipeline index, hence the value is 676.05 nm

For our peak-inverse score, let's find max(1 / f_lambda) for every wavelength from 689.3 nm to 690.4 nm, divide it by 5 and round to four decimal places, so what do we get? 0.1092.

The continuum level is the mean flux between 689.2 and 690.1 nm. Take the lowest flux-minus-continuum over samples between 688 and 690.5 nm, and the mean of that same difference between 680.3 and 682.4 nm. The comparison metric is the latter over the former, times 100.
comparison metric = -40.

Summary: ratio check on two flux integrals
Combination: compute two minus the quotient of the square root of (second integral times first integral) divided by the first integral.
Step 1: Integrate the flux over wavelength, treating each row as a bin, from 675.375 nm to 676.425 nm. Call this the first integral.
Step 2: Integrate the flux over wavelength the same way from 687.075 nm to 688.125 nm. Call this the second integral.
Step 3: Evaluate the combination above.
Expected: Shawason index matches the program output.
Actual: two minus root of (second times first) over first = 1.01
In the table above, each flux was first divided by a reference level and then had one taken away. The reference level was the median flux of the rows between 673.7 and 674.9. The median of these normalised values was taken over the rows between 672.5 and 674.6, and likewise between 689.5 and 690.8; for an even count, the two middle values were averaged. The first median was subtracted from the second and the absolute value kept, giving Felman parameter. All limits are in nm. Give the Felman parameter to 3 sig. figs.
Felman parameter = 0.0446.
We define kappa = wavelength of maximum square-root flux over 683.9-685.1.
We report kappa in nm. 684.90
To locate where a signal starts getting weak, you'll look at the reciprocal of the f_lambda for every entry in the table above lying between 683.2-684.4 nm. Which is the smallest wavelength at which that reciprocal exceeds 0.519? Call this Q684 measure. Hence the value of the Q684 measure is 683.40 nm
